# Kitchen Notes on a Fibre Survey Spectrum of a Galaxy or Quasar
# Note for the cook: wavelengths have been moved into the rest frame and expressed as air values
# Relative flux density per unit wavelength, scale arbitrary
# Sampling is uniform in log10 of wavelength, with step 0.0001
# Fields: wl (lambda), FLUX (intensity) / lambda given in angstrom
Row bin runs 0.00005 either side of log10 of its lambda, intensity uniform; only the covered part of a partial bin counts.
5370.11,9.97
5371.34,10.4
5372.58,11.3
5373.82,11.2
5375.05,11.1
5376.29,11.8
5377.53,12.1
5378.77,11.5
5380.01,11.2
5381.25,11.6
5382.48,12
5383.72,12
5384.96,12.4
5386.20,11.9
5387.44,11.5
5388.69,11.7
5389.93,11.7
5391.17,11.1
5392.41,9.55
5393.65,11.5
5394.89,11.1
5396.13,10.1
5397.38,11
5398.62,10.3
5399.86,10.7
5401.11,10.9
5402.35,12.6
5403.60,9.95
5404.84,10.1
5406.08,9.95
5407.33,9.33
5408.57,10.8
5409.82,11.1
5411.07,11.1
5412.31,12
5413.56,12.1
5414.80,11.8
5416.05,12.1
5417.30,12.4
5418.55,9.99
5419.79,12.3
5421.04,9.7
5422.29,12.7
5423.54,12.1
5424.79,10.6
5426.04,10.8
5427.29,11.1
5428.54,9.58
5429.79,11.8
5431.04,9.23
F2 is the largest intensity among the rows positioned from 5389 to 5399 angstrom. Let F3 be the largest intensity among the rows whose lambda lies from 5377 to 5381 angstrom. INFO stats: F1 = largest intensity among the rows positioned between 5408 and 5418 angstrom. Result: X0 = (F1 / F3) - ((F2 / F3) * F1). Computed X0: -11.0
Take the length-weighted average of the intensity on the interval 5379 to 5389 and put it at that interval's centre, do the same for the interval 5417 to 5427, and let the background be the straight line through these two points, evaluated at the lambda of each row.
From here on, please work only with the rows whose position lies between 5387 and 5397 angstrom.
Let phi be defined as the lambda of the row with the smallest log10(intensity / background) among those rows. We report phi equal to 5392.41 angstrom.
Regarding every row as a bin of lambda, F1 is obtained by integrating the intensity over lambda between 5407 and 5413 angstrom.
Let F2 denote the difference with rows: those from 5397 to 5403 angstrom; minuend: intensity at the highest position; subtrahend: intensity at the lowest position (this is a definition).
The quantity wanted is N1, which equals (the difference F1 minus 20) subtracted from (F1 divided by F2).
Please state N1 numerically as -5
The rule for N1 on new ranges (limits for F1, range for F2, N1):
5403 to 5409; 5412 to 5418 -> 110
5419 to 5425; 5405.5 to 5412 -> 11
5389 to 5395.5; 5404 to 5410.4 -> 20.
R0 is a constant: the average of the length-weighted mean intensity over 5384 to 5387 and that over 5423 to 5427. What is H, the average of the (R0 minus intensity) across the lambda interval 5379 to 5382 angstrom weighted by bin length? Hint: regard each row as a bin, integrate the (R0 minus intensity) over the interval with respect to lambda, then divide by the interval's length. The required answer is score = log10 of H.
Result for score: -0.8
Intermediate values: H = 0.2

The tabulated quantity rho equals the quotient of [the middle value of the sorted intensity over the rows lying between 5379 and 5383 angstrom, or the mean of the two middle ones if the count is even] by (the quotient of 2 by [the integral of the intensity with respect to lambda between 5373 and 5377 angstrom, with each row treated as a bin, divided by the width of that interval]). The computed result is 66.0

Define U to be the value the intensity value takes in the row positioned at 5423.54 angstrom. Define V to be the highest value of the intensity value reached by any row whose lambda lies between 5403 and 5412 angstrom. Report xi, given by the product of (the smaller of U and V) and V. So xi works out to 123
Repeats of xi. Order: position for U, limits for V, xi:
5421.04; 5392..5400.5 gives 112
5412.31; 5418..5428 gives 152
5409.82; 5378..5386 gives 138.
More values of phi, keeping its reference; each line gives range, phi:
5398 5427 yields 5407.33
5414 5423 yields 5421.04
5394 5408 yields 5407.33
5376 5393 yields 5392.41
